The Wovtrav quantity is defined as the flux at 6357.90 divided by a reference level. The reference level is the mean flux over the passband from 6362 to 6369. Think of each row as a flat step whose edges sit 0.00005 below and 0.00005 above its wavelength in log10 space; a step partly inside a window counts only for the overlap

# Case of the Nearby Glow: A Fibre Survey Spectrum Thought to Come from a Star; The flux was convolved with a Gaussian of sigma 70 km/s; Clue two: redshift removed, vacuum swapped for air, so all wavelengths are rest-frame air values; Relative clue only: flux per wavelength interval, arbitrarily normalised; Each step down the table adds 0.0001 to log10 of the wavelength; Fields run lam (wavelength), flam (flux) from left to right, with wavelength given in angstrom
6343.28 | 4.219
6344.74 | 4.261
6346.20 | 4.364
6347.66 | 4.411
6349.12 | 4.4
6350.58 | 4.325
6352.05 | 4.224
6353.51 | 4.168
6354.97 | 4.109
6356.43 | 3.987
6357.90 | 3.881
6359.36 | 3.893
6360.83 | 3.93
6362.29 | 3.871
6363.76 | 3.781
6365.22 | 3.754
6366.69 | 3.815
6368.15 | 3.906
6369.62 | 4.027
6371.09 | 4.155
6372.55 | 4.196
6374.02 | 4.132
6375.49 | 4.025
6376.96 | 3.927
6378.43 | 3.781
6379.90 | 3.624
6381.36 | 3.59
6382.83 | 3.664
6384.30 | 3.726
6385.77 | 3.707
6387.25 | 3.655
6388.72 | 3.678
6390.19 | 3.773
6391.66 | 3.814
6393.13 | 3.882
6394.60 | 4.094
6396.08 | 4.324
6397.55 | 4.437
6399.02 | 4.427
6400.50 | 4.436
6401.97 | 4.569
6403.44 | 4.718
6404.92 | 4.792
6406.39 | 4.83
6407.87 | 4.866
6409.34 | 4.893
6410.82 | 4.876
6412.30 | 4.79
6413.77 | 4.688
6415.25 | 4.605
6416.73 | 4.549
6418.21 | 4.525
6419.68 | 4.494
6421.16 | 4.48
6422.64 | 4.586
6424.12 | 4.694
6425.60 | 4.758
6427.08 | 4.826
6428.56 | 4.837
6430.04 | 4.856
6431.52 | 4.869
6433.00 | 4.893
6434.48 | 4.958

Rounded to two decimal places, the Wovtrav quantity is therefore 1.01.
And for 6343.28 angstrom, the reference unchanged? 1.10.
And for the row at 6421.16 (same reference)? 1.17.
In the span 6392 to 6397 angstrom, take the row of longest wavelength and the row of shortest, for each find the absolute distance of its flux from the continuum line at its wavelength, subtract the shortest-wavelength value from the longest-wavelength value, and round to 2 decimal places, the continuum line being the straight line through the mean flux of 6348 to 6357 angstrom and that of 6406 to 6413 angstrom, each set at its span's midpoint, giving -0.41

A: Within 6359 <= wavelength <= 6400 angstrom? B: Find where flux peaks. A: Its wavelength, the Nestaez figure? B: 6397.55 angstrom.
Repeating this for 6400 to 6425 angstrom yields 6409.34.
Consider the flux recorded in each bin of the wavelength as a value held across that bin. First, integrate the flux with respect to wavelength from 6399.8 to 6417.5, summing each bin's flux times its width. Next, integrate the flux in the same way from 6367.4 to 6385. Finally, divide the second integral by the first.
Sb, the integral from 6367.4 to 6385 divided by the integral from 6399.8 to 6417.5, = 0.82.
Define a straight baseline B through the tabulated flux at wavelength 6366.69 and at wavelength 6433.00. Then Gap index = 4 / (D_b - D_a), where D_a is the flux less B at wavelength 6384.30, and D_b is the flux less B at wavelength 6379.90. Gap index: -131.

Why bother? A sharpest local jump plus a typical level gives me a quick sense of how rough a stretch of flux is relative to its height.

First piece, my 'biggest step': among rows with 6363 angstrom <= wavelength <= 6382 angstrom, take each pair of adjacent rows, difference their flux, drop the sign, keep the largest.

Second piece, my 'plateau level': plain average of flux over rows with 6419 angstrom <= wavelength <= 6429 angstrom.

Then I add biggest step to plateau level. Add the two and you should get 4.8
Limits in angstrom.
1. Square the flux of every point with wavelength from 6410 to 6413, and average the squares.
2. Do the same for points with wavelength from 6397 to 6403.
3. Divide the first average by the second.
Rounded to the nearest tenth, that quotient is 1.2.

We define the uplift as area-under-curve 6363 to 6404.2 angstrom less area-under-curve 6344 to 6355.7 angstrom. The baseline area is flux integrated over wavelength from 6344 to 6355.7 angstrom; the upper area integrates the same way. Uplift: 114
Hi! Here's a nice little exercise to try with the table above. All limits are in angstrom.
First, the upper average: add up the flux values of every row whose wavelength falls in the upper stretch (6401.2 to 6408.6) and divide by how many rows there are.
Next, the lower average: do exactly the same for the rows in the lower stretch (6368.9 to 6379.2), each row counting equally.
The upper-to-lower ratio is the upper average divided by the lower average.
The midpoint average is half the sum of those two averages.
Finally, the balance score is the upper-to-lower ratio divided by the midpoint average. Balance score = 0.268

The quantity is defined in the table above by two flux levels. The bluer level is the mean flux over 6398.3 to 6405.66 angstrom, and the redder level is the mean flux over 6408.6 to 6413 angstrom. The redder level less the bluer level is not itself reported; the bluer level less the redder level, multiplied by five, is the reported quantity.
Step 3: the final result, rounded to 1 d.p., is -1.3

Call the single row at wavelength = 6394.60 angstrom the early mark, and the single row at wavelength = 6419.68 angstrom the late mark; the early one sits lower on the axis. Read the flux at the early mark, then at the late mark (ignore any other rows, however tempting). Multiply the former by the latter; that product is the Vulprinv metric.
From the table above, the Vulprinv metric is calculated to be 18.4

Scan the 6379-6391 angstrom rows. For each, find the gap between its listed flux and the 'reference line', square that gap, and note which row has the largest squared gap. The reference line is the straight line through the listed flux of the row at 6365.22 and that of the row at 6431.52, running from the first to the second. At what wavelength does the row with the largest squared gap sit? 6388.72 angstrom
